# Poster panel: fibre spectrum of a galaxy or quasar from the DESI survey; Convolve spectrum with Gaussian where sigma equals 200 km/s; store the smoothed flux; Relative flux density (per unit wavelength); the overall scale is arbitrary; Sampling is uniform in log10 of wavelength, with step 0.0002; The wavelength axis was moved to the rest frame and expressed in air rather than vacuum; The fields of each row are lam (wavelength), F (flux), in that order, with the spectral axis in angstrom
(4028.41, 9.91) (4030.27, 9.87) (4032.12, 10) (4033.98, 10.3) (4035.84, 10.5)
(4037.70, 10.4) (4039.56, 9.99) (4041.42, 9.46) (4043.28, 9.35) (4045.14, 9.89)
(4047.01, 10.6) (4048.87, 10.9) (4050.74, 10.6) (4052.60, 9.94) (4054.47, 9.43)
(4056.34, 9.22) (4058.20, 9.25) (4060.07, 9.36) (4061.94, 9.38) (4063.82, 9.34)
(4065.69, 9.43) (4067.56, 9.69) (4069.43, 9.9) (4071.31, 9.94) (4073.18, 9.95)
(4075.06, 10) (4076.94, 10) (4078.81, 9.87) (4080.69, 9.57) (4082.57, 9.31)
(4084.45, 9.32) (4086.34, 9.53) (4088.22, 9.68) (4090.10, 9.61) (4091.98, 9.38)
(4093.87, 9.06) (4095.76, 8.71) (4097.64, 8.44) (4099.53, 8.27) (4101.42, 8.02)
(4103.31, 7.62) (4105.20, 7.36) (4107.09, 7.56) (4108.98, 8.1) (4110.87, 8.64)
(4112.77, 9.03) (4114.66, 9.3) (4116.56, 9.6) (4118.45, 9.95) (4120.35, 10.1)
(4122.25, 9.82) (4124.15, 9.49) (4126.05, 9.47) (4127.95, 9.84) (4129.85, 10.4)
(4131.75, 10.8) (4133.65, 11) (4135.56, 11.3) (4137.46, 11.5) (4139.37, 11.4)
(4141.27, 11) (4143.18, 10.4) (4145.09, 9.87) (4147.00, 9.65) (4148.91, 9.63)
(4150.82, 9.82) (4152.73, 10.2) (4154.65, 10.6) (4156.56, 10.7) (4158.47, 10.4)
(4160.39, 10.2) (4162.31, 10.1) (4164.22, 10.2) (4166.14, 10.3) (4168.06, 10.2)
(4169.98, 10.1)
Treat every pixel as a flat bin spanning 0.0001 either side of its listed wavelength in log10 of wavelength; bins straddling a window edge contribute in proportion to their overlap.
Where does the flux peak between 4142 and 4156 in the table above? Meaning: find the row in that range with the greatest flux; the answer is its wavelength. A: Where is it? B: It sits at 4154.65 angstrom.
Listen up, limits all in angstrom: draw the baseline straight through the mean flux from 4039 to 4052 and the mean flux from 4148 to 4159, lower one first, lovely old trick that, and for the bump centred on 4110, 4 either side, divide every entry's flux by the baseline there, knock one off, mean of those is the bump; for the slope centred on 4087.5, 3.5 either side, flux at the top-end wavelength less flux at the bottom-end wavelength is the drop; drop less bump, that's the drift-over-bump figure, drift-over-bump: 0.5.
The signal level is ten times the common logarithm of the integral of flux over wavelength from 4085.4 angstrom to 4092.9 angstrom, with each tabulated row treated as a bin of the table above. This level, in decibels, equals 18.6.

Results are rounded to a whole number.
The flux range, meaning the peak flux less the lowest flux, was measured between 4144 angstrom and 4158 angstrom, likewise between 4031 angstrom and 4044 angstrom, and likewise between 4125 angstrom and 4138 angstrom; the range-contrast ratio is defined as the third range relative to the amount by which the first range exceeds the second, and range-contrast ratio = -25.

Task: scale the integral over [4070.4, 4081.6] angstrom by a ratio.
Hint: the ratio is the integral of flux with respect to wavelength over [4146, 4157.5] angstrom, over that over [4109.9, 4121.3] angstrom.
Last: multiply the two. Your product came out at 120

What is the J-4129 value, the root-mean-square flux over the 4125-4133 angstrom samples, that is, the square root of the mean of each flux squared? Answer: 10.1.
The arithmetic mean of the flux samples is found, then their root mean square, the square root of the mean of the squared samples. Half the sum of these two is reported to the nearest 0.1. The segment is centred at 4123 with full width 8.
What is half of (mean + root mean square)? 9.7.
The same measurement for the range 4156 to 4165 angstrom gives 10.3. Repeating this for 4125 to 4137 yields 10.5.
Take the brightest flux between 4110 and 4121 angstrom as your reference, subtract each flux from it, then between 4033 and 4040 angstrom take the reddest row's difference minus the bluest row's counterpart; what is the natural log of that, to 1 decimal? -1.2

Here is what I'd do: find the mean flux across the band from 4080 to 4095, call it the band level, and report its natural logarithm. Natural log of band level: 2.24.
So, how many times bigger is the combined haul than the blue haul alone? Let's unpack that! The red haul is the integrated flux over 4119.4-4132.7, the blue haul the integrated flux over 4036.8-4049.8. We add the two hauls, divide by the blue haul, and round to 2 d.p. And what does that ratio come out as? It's 2.01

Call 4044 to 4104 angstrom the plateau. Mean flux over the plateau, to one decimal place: 9.5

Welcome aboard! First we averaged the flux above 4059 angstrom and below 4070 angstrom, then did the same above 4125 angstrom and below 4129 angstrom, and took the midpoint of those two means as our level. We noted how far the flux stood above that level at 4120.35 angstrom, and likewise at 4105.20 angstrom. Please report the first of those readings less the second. 2.7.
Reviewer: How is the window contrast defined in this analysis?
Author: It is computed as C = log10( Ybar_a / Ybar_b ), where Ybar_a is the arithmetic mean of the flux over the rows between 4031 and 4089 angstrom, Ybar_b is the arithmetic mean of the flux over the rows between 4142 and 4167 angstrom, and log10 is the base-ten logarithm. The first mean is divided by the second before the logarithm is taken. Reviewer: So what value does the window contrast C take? -0.015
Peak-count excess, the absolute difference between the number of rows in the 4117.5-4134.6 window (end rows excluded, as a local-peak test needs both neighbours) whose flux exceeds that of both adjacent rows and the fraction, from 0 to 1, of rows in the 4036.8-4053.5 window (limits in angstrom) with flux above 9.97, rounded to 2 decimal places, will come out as 0.44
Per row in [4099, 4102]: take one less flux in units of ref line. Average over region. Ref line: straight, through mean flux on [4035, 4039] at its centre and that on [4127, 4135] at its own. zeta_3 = 0.22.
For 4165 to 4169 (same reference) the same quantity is 0.03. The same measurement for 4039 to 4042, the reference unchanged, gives 0.07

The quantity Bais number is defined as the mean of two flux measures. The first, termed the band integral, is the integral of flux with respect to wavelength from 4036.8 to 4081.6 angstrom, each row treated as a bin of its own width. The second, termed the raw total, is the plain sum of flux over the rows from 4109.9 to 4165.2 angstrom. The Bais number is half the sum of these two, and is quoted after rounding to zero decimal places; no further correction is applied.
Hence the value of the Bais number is 367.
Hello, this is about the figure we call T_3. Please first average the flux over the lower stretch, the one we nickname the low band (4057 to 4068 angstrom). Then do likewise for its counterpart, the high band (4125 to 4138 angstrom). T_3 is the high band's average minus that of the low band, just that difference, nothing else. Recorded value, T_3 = 1.2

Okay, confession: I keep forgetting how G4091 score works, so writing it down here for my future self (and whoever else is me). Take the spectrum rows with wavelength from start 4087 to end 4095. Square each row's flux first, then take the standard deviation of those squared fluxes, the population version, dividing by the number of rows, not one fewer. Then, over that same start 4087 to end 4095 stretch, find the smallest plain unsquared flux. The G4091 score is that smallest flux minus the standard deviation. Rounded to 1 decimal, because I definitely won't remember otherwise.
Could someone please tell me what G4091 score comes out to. 4.5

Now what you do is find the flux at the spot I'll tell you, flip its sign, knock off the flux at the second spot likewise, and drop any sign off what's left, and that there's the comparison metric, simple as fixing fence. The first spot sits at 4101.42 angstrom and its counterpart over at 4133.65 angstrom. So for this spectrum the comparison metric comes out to 19.0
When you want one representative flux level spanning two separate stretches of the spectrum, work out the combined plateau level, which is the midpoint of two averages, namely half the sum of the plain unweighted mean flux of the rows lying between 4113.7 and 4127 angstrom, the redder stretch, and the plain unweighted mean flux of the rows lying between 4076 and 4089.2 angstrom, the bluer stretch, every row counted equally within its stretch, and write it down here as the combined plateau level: 9.6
